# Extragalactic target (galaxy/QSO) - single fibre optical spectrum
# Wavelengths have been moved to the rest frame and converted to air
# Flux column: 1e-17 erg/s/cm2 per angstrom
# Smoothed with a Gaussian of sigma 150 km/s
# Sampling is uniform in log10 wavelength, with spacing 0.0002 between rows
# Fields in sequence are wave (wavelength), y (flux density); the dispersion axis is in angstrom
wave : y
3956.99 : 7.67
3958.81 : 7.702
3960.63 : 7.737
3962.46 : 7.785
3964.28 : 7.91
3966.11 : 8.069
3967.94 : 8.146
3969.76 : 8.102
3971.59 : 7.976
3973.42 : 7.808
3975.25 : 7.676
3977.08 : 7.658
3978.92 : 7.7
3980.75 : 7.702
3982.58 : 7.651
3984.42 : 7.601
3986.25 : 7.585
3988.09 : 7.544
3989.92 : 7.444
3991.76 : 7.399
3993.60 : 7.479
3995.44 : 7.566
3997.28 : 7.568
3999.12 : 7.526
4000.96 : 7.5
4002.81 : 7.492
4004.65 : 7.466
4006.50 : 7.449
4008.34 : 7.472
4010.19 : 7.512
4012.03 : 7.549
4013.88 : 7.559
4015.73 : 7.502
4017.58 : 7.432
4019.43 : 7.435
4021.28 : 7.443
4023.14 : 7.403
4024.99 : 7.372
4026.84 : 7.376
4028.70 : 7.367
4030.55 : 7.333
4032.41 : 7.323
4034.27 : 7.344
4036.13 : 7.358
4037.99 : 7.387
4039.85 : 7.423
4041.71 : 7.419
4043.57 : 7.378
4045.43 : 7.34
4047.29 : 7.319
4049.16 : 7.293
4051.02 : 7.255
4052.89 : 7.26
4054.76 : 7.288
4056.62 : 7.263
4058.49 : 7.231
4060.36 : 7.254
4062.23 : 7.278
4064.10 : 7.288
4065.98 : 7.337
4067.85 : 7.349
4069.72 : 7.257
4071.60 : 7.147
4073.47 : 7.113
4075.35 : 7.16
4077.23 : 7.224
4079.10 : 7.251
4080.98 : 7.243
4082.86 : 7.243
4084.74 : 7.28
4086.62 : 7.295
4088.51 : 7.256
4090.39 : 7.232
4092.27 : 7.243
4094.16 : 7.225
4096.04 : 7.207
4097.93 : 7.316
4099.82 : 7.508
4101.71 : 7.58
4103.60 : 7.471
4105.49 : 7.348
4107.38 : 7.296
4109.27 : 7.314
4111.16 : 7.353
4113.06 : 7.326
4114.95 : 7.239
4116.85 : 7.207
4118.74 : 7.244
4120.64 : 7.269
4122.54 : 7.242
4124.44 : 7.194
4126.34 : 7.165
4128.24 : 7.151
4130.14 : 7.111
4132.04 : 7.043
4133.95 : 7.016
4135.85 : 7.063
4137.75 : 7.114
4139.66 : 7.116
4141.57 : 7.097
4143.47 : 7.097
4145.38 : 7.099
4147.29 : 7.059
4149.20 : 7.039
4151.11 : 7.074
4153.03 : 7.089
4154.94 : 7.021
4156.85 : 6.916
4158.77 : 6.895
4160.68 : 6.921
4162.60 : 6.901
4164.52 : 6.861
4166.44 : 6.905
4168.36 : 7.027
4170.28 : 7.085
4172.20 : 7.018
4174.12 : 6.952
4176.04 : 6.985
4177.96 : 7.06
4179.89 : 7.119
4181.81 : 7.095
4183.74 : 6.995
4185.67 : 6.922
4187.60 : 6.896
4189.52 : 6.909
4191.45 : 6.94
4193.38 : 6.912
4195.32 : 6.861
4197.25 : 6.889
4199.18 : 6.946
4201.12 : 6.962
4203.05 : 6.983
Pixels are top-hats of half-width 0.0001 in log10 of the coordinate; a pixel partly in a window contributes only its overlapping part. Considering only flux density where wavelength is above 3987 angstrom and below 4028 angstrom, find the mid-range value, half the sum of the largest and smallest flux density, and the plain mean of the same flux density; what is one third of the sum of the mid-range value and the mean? 4.98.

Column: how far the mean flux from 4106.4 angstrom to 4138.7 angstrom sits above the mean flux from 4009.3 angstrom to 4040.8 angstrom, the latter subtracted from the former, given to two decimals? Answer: -0.22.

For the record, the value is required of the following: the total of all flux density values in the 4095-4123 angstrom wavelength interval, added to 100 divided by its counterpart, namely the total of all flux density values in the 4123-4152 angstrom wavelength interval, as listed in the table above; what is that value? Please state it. 111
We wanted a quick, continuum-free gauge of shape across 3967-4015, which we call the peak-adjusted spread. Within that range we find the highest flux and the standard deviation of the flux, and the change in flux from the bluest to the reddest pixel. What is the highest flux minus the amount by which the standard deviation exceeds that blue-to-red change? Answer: 7.37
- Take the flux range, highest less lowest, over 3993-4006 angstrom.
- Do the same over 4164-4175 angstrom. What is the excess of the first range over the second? -0.1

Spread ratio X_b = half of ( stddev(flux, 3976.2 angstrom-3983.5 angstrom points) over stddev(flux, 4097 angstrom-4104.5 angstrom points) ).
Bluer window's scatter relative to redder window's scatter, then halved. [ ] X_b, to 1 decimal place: 0.1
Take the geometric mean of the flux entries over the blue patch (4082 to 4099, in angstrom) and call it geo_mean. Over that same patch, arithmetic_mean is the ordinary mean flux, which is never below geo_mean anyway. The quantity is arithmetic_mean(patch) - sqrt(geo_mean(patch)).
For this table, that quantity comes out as 4.56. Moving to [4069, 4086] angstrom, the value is 4.53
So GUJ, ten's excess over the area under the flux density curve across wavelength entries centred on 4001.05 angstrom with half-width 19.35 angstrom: -281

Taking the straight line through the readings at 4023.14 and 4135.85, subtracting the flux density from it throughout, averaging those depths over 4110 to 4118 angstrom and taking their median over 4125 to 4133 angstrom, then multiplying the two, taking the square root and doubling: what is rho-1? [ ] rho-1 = 0.171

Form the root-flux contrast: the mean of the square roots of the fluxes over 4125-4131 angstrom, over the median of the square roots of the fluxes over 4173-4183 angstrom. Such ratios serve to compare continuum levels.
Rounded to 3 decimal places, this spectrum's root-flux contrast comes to 1.006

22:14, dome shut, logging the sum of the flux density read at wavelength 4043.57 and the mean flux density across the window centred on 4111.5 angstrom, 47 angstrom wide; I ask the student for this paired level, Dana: 14.6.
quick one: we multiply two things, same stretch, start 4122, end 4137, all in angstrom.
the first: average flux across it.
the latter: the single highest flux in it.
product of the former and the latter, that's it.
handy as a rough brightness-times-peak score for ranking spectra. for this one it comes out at 51.6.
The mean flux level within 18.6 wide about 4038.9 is 7.36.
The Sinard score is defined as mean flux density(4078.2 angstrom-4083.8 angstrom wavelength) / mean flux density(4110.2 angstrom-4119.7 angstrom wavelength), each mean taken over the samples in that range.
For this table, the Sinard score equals 0.996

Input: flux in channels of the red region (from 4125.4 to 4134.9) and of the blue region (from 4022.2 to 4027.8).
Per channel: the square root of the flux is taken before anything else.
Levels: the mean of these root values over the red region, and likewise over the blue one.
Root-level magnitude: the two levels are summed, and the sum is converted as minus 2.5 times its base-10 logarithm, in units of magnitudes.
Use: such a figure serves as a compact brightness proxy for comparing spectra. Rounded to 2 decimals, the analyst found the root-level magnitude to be -1.83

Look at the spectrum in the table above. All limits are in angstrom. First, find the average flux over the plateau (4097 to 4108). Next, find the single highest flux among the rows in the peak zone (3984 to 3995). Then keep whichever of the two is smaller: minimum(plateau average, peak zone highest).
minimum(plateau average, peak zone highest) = 7.42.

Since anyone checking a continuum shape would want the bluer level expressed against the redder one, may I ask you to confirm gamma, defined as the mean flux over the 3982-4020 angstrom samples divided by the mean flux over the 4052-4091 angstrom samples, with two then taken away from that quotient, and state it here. -0.964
